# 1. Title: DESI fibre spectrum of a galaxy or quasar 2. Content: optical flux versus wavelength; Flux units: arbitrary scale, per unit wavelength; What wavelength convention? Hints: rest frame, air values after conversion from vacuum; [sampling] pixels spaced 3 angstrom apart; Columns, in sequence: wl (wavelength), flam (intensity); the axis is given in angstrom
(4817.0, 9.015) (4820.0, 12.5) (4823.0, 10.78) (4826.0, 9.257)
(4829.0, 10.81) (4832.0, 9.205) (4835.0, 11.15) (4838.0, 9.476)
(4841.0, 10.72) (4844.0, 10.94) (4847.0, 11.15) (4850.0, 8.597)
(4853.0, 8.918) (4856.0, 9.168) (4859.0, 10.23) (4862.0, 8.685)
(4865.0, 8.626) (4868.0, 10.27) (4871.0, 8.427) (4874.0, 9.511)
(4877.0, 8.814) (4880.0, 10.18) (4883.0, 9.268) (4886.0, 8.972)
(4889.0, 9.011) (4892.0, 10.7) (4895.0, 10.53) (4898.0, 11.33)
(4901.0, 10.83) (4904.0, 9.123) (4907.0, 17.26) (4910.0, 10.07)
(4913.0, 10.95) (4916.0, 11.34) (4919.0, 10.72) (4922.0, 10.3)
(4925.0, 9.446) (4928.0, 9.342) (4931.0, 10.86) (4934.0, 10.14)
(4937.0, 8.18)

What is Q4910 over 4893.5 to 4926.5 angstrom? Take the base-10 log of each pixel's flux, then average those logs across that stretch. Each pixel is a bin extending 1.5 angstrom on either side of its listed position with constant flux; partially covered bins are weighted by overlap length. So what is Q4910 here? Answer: 1.04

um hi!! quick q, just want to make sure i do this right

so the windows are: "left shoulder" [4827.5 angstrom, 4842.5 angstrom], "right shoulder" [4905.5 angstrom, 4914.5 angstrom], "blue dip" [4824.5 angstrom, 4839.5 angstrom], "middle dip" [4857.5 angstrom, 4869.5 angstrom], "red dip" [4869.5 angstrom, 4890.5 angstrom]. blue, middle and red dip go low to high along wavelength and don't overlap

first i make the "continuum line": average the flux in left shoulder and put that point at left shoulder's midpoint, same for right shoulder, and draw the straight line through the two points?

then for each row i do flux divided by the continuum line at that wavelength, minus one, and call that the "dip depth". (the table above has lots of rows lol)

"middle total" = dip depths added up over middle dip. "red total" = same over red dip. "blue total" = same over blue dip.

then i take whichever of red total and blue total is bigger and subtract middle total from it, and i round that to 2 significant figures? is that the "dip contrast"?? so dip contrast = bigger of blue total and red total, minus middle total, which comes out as 0.53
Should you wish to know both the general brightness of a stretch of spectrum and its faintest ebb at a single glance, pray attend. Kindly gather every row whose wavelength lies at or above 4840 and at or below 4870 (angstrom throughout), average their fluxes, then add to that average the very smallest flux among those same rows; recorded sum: 18.3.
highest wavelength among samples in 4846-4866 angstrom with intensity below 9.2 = 4865.0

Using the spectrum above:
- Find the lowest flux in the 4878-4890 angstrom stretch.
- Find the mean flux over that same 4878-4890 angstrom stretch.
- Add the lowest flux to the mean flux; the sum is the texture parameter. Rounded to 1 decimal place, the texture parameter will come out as 18.3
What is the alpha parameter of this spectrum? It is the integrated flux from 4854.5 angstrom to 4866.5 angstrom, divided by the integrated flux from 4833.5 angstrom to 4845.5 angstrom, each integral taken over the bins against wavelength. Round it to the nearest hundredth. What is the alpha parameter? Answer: 0.87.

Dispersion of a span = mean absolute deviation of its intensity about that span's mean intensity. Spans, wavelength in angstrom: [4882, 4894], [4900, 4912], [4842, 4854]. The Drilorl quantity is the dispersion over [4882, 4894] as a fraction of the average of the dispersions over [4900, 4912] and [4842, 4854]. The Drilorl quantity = 0.31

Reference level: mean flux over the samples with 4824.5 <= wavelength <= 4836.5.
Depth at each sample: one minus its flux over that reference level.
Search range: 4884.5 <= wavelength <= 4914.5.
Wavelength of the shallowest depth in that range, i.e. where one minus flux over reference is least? 4907.0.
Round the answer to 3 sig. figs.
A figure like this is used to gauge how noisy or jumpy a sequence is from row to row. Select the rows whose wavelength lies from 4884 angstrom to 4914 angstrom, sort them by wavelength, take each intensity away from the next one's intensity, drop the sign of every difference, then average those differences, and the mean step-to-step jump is 2.35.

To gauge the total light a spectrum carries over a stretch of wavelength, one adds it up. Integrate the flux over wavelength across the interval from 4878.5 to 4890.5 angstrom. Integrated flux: 112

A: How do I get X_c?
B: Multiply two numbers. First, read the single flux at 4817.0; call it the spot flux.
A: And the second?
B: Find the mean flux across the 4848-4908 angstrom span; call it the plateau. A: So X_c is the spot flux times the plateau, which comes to 89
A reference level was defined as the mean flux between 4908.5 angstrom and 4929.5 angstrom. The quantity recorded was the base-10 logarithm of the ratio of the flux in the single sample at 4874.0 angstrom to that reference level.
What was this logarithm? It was -0.04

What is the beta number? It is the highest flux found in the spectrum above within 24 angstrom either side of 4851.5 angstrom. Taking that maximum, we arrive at 11.15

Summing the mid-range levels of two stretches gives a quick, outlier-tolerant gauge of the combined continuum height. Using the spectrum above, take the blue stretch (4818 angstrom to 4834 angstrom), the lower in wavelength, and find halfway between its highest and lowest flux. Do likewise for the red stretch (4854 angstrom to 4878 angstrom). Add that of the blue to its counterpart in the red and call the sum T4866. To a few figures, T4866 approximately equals 20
